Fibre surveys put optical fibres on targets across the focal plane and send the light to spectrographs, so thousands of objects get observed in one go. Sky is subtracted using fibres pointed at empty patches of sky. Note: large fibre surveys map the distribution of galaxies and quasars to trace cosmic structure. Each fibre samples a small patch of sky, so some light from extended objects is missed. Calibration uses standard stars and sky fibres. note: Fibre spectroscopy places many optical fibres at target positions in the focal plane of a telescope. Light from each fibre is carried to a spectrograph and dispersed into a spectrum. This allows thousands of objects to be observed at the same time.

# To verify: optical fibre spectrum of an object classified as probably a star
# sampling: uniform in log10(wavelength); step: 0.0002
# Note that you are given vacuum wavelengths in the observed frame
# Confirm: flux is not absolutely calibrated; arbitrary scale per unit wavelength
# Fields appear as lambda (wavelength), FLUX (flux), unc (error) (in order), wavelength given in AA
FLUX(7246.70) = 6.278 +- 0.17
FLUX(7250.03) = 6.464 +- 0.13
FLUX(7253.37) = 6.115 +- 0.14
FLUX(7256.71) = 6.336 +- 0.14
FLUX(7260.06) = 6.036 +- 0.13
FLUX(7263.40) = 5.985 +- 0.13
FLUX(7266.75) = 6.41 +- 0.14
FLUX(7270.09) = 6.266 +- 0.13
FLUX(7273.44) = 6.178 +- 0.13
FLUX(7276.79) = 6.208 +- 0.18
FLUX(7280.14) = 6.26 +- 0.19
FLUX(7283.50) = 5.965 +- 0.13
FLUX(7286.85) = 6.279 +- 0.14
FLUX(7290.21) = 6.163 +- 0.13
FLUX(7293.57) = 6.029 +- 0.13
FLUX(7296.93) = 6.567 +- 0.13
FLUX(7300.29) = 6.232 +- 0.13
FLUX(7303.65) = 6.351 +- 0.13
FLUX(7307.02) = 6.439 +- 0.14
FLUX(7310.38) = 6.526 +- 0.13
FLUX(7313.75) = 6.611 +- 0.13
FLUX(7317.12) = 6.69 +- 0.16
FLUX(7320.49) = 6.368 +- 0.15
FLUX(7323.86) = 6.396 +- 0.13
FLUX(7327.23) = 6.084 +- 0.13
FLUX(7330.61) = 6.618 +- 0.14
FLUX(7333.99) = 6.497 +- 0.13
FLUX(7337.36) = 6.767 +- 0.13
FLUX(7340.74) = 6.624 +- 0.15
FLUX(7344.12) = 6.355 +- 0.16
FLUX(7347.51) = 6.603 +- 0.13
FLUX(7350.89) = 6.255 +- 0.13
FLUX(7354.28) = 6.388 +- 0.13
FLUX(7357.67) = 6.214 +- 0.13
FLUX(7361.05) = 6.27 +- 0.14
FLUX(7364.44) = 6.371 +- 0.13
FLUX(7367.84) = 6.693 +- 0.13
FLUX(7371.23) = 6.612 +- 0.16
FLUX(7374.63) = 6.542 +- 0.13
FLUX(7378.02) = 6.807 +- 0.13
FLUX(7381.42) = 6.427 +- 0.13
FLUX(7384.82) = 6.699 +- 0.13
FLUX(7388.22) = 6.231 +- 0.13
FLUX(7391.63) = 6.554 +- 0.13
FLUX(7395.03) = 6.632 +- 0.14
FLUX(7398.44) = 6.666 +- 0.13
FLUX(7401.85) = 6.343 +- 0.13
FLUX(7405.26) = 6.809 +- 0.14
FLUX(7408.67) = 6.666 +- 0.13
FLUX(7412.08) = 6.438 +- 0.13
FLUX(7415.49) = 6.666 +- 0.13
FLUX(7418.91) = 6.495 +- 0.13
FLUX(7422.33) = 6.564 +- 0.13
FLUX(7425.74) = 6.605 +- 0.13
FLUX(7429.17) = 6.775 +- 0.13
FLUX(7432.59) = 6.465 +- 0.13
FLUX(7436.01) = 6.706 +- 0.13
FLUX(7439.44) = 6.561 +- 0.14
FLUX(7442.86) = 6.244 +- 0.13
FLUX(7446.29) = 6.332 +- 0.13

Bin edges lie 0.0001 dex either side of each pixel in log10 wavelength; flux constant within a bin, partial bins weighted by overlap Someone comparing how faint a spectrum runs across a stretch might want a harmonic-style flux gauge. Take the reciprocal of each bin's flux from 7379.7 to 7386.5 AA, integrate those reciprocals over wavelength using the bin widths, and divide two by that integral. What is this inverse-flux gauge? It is 1.93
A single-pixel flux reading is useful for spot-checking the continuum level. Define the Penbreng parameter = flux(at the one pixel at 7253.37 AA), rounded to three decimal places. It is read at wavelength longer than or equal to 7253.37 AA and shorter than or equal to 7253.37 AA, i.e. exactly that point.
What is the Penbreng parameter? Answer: 6.115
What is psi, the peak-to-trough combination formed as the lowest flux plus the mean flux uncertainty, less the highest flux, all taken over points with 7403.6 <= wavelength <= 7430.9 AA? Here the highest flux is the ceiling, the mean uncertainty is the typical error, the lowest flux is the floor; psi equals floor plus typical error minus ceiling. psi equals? -0.2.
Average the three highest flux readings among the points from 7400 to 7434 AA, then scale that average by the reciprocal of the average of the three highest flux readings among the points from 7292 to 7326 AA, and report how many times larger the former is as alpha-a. 1.02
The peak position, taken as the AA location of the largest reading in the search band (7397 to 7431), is 7405.26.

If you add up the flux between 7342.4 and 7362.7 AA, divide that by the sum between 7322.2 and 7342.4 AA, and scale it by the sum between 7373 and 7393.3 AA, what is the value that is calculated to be 38.4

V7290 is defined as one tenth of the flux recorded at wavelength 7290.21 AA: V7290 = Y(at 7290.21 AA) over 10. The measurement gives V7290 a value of 0.616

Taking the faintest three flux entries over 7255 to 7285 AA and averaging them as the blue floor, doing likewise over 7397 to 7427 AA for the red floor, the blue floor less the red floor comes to -0.43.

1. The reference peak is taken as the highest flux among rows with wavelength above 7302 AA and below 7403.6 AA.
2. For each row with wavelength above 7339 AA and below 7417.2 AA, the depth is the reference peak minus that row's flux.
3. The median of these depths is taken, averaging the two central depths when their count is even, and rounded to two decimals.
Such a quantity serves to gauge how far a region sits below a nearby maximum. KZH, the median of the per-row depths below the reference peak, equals 0.25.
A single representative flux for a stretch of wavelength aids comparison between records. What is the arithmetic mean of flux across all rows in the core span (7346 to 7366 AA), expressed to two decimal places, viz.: 6.35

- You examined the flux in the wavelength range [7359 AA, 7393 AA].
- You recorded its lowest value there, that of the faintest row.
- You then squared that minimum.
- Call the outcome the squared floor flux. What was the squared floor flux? 38.8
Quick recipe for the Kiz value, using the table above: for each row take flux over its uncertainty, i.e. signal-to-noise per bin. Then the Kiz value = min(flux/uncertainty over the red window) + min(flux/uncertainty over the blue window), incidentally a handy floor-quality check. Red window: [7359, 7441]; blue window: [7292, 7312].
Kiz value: 87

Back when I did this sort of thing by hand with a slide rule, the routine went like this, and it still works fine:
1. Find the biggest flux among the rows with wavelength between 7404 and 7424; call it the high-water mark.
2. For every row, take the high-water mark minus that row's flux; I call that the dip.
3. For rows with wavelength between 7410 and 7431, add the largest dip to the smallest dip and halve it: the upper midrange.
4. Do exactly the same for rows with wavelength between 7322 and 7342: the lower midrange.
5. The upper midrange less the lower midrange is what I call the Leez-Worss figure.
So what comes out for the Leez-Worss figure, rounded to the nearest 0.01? -0.18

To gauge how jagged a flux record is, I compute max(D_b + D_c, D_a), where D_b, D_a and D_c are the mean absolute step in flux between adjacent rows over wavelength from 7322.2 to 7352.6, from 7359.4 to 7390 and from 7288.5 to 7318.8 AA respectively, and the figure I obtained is 0.46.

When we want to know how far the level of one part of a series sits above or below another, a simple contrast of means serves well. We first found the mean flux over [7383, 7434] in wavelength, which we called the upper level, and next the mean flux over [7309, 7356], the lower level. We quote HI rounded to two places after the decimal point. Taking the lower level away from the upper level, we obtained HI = 0.09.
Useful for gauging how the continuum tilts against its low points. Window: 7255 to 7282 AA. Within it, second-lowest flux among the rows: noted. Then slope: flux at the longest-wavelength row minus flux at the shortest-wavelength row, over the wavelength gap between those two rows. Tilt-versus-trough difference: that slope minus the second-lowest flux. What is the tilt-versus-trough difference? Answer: -6.04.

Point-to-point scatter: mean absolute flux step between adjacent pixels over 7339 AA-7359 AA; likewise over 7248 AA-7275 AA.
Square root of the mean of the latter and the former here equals 0.479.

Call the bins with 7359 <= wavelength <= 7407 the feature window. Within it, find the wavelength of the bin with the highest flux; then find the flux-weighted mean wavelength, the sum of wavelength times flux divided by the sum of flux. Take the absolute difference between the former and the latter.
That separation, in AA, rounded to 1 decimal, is 22.0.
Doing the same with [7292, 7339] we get 21.7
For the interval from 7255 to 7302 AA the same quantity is 18.4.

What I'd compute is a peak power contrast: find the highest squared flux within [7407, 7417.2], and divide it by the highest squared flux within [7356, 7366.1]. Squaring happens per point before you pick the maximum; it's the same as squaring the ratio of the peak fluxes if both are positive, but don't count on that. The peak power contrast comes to 1.09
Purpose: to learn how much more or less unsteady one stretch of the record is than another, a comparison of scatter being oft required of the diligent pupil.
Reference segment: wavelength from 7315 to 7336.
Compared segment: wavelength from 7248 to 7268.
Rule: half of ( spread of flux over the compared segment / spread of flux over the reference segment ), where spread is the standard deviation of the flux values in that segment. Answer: 0.48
